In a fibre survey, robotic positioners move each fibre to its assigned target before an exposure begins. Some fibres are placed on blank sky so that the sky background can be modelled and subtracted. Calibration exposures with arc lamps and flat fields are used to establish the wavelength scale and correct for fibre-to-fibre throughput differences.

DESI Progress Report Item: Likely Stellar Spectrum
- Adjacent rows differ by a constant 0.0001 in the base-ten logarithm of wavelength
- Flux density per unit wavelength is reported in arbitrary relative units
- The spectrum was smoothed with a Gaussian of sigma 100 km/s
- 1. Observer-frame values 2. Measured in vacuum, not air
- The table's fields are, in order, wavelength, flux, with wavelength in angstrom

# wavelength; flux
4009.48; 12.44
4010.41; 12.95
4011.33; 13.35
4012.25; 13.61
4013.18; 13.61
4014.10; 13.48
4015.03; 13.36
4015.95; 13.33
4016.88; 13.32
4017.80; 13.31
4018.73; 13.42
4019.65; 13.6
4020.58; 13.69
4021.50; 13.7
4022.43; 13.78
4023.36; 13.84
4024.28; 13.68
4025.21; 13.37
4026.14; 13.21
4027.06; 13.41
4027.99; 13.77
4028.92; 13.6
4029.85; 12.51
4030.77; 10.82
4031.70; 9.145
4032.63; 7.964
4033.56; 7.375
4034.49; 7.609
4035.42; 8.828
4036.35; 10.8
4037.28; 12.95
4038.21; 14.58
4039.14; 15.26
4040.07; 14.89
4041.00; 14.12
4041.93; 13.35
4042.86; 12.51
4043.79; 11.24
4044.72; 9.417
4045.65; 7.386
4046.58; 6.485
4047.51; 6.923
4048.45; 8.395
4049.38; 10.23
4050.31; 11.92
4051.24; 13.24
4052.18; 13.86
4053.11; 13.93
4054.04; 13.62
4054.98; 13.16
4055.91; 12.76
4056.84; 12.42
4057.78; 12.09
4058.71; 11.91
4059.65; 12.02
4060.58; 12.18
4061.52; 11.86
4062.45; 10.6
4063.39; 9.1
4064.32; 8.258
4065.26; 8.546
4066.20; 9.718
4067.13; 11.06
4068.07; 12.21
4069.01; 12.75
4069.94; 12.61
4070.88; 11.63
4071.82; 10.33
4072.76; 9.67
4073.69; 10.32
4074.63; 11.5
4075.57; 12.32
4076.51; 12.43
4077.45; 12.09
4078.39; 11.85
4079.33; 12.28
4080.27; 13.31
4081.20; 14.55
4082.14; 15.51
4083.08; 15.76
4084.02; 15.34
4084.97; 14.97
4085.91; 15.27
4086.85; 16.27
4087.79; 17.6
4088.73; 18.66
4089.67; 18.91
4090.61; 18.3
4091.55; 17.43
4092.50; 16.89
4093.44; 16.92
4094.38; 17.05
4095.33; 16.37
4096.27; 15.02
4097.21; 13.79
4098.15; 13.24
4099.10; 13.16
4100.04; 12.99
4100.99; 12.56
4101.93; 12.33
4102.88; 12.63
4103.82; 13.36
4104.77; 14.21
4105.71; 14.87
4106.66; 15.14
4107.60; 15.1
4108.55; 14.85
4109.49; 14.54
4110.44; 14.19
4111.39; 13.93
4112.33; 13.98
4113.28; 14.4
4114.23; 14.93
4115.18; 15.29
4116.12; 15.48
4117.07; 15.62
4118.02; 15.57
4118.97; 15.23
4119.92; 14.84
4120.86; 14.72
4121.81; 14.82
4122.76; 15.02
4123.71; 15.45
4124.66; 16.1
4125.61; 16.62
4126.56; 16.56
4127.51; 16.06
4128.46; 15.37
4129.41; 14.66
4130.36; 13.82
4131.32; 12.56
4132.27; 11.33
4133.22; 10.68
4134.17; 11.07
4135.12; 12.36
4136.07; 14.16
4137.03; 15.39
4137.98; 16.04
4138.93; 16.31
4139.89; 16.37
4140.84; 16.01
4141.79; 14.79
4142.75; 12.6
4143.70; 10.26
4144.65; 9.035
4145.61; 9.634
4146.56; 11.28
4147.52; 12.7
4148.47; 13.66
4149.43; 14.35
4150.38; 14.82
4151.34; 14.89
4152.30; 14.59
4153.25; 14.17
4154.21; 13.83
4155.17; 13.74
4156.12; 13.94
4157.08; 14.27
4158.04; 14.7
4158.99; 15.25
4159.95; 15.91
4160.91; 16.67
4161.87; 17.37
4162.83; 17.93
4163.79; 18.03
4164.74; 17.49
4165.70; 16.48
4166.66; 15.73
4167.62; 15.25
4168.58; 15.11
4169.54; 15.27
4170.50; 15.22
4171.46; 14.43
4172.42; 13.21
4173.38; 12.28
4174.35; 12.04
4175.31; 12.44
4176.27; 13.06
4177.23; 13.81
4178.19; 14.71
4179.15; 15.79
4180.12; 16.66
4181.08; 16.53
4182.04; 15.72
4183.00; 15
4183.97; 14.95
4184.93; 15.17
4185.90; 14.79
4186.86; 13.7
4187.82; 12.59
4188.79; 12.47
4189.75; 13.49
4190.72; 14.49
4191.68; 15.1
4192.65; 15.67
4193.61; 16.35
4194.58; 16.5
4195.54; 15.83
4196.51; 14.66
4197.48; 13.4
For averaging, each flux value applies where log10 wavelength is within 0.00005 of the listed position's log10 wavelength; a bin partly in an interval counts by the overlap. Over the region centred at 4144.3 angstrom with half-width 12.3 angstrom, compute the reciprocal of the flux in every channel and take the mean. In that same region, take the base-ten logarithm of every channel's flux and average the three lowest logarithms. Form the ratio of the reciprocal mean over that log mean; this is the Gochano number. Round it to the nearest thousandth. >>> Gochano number 0.078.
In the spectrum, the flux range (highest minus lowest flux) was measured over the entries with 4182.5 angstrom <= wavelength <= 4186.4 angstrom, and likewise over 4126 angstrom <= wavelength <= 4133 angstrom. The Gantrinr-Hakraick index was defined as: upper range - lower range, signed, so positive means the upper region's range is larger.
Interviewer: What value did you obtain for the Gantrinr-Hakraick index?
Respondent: -5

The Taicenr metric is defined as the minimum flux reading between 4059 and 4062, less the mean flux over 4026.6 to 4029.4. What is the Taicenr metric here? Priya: -1.7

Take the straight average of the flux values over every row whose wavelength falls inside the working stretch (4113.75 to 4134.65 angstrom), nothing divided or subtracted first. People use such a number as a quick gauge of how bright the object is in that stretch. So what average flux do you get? 14.6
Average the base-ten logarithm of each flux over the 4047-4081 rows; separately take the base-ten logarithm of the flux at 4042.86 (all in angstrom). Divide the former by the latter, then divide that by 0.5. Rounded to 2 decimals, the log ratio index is 1.92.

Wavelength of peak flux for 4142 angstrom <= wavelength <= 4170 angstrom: 4163.79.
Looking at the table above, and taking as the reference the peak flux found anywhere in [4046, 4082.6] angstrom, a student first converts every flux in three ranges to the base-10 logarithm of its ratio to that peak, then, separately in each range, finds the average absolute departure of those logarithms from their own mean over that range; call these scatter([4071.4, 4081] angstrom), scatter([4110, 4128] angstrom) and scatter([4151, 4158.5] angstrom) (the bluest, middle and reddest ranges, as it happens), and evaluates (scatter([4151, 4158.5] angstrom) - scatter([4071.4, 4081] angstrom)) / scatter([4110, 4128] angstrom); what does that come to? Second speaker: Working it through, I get -1.39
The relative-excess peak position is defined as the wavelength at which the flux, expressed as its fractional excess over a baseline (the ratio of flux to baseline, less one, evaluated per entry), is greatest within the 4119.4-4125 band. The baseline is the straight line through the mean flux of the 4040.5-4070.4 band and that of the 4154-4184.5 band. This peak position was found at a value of 4124.66 angstrom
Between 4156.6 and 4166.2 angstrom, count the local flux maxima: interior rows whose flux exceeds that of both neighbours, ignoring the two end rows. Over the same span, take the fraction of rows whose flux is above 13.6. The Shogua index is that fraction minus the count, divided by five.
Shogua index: 0.000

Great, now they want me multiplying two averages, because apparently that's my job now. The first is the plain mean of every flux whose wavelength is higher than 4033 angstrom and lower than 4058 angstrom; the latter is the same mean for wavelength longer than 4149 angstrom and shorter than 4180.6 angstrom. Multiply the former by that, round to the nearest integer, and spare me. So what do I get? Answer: 171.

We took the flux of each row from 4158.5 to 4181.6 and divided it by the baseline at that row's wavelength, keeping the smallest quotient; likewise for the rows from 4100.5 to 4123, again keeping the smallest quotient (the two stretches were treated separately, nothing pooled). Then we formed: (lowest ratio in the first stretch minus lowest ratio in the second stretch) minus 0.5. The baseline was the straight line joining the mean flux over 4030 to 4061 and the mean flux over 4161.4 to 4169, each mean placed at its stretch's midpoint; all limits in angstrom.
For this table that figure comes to -0.69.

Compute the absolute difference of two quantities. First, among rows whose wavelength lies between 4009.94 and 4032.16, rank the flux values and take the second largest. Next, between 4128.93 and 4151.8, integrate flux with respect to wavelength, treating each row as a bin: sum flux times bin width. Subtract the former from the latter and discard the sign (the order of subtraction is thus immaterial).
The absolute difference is 290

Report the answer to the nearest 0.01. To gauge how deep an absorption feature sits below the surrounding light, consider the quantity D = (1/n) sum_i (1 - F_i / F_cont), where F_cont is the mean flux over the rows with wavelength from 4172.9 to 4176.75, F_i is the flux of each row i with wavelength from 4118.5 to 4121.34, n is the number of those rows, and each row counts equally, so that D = -0.20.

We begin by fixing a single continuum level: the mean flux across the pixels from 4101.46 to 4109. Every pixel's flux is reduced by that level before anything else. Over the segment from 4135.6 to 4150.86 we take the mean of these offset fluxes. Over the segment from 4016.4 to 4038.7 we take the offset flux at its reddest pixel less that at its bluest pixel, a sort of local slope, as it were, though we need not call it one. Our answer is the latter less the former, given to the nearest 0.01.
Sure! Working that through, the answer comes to 1.73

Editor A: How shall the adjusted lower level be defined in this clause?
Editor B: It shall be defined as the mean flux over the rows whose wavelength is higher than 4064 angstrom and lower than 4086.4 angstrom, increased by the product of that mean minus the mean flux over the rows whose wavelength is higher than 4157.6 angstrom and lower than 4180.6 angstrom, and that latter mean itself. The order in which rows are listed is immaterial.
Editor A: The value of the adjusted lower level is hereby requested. -32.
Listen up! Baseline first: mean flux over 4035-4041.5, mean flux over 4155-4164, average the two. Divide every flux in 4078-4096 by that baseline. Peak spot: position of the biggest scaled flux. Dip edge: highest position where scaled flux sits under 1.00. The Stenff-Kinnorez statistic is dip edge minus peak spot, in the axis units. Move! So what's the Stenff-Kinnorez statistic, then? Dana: -9.4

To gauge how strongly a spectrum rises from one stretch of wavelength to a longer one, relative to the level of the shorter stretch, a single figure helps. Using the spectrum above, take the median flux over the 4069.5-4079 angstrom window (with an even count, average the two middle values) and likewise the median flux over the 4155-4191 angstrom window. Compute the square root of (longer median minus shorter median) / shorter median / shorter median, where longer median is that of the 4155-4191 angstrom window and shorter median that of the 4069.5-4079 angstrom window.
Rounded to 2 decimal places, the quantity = 0.15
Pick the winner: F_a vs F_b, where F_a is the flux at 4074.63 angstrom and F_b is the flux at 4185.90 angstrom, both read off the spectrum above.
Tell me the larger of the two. 14.8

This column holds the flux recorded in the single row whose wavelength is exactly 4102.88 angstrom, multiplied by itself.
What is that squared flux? 160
